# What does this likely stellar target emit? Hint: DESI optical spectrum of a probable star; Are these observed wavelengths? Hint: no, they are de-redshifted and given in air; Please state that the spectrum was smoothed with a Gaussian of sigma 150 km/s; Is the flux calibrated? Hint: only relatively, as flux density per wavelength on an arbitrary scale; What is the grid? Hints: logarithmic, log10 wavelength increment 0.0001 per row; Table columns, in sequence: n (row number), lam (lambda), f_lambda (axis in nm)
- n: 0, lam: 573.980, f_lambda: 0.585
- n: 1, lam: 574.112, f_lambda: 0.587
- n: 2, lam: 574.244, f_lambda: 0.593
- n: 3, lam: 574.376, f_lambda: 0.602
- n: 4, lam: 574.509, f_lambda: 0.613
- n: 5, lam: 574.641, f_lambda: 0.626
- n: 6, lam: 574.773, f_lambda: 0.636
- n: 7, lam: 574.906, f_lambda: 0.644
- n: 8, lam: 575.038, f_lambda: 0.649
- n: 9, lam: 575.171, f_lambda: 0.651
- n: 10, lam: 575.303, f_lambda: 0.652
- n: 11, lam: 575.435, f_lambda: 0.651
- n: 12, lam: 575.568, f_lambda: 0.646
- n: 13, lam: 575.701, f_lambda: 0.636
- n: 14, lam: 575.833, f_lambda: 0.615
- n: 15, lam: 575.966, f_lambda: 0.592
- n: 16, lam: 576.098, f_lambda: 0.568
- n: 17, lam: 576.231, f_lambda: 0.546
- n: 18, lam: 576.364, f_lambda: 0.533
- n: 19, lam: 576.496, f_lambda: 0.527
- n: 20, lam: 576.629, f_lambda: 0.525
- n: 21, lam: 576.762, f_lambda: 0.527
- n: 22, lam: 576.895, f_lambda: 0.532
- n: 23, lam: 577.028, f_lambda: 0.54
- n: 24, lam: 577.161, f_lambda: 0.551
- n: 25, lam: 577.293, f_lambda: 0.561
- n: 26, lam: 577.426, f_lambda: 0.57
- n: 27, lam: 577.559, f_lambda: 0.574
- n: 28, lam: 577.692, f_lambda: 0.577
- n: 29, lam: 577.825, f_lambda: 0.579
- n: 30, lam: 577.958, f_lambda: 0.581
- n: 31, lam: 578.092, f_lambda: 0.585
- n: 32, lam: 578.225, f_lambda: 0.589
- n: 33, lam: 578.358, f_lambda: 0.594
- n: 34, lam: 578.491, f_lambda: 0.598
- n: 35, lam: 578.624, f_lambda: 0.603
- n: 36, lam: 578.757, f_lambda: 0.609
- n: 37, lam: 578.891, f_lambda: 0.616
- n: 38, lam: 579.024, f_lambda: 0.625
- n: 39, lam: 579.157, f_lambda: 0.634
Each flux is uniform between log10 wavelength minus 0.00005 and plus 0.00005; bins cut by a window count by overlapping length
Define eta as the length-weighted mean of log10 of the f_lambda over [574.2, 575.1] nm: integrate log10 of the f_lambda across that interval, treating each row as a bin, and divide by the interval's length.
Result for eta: -0.205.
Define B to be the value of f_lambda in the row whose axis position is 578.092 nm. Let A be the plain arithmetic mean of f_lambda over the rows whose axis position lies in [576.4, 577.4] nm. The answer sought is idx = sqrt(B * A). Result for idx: 0.561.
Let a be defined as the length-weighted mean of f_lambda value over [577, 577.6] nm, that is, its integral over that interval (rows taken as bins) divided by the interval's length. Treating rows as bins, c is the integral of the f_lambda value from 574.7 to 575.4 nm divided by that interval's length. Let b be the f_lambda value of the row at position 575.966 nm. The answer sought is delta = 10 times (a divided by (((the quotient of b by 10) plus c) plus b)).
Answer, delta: 4.3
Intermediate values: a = 0.56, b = 0.592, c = 0.647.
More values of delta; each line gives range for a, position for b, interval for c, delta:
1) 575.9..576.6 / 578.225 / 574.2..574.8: 4.4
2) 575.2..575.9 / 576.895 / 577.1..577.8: 5.6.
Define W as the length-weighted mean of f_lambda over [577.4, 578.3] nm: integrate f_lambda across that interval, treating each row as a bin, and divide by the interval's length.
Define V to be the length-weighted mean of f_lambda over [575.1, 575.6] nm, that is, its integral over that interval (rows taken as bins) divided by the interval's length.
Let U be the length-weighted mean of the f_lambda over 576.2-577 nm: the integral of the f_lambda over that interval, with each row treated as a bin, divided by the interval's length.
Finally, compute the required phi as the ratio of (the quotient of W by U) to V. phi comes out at 1.68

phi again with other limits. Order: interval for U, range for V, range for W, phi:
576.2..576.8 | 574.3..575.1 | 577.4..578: 1.73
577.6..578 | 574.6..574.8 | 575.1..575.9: 1.75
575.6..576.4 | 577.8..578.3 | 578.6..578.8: 1.78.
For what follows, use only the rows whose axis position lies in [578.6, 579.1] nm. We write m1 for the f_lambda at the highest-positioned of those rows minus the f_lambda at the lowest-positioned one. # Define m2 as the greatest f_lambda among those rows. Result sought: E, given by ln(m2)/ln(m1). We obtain 0.123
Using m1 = 0.022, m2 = 0.625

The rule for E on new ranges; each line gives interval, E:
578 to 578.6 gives 0.118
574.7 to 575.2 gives 0.102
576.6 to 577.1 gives 0.147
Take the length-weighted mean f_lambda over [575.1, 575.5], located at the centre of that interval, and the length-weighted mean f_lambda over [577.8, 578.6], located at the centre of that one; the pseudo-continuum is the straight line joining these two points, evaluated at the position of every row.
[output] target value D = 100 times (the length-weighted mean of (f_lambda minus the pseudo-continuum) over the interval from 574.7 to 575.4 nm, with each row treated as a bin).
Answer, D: -1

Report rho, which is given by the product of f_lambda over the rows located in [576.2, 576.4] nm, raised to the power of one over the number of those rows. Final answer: 0.54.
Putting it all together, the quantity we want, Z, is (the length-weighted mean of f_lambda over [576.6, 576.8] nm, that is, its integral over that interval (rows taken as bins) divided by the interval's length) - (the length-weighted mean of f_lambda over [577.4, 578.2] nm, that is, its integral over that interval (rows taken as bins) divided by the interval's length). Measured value -0.05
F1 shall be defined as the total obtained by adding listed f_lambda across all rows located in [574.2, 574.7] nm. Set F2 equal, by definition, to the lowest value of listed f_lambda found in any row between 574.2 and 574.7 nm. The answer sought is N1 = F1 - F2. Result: 1.8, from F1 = 2.4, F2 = 0.593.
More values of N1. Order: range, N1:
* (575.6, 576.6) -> 3.5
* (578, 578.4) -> 1.2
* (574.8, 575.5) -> 2.6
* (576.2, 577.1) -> 3.2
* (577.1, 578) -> 3.4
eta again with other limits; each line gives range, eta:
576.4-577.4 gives -0.269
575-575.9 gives -0.192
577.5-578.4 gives -0.235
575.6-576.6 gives -0.242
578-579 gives -0.222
